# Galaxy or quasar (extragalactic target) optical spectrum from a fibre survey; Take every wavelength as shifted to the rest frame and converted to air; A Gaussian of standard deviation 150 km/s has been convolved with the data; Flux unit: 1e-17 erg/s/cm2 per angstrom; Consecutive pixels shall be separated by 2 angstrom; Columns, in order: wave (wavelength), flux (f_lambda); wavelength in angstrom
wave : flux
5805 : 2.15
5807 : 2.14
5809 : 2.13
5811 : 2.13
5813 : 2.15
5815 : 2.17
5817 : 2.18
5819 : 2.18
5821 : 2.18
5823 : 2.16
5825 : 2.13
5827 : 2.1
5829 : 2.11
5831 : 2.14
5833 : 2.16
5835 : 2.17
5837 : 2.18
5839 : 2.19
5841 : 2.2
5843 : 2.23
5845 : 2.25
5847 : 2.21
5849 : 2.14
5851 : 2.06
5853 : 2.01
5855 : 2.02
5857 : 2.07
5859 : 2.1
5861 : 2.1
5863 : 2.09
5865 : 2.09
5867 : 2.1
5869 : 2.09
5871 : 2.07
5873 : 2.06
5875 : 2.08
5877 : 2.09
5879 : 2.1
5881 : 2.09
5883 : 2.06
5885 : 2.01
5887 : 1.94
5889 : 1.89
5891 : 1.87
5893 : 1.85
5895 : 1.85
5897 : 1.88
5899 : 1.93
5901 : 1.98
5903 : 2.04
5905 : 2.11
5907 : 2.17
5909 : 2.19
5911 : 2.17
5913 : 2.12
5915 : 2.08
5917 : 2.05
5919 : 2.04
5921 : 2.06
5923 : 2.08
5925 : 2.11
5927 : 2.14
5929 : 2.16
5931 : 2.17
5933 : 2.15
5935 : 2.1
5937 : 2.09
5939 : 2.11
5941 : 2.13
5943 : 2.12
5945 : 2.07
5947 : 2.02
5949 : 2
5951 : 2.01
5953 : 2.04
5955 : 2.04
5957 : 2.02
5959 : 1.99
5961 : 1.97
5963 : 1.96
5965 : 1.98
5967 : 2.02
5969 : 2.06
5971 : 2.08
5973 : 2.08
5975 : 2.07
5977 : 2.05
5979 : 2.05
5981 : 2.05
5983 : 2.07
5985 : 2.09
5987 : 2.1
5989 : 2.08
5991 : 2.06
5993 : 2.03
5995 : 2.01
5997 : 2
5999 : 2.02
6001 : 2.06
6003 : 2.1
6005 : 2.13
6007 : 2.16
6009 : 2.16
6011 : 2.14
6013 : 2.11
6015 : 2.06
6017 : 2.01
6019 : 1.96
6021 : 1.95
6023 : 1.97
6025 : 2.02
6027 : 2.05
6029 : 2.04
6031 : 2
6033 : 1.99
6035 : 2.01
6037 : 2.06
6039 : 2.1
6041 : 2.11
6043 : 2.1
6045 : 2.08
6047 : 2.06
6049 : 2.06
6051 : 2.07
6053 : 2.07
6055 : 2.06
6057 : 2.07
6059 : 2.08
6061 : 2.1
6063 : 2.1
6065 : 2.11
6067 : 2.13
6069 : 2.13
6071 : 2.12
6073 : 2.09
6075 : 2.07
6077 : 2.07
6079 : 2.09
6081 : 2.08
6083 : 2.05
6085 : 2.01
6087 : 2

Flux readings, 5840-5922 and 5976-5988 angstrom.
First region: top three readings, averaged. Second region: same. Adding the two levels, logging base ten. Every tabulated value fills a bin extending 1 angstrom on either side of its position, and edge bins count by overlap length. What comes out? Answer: 0.635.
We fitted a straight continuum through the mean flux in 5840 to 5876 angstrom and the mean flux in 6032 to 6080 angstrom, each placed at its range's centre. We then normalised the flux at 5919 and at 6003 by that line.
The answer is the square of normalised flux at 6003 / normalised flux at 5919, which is 1.07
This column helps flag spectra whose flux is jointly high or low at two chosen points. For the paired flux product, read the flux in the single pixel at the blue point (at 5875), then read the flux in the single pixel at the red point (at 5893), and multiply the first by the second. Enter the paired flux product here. 3.85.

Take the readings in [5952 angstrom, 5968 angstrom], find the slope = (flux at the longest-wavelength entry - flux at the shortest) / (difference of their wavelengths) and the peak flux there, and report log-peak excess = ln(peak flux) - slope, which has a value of 0.71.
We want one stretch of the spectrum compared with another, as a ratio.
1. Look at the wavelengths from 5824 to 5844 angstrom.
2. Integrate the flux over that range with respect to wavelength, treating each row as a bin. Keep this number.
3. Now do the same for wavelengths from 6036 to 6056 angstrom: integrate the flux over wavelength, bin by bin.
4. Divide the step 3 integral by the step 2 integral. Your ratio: 0.96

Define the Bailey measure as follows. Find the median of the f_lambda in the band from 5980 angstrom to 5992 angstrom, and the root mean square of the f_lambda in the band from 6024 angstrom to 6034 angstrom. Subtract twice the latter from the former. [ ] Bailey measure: -1.97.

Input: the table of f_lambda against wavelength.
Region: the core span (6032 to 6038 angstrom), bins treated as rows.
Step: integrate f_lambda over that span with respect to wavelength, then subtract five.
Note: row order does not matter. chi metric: 7.12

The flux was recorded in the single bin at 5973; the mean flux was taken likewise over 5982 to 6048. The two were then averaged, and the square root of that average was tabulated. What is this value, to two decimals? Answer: 1.44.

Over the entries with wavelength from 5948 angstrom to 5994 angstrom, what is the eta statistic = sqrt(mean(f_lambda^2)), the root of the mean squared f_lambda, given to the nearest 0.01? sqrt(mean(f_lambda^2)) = 2.04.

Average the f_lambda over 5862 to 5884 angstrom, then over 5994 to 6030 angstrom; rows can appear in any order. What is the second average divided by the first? 0.99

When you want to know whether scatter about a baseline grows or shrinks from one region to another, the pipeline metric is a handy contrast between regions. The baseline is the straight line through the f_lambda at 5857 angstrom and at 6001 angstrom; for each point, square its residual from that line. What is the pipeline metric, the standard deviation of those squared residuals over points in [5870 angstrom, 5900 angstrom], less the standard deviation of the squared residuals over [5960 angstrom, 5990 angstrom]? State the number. 0.015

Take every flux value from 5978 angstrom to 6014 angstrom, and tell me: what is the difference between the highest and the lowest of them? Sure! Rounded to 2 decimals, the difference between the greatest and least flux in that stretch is 0.16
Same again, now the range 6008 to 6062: 0.21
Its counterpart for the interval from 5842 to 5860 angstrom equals 0.24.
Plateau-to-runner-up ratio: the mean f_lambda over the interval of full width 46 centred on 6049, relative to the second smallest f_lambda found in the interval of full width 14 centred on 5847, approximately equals 1.01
